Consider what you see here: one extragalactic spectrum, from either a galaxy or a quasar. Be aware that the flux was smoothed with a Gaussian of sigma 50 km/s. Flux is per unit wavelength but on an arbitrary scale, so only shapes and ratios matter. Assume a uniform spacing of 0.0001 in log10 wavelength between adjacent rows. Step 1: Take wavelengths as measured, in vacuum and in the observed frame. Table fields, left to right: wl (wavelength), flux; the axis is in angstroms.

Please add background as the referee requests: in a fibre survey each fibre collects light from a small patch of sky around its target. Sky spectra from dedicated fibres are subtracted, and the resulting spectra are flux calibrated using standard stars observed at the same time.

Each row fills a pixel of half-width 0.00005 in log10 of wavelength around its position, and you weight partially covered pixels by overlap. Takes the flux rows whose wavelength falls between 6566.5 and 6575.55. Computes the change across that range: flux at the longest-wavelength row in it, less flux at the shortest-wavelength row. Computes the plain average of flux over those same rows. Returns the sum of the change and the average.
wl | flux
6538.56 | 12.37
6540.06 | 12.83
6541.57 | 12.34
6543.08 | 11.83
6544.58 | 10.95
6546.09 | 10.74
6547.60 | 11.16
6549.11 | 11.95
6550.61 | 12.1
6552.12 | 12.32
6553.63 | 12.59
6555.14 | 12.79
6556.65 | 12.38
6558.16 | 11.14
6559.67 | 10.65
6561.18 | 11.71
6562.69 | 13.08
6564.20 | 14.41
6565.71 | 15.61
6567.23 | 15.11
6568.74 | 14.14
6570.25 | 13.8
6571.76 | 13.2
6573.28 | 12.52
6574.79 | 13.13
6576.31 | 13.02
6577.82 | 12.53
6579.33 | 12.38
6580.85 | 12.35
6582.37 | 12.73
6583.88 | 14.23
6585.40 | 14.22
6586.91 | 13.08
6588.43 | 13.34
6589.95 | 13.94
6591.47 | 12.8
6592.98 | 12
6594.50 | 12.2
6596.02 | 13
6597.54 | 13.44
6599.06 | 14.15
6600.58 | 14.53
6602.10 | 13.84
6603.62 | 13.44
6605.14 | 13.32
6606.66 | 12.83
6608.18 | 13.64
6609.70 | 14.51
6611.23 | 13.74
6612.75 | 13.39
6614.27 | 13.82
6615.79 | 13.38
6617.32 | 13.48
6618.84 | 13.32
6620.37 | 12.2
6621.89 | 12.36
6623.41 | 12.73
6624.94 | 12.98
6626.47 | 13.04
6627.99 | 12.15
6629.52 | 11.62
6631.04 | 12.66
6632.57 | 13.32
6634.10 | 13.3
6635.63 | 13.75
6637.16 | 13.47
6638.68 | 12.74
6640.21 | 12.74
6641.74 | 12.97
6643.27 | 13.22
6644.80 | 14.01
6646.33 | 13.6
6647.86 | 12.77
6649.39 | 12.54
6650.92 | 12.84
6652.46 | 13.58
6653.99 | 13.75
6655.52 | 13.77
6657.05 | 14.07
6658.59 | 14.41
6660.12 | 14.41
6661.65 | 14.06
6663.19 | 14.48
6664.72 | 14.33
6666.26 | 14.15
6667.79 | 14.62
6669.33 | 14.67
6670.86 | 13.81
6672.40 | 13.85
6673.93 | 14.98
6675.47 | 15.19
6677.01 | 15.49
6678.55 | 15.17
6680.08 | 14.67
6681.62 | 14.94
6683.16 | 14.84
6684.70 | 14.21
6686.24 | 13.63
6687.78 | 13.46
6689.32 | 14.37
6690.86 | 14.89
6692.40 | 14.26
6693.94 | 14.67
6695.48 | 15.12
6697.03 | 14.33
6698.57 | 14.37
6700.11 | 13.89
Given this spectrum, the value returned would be 11.7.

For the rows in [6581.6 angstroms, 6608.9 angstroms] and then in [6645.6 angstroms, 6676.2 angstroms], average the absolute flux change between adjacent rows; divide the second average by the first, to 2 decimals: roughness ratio 0.58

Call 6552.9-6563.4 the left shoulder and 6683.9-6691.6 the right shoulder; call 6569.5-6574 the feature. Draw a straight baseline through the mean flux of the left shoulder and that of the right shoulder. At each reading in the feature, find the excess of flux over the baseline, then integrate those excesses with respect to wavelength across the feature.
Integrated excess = 4.1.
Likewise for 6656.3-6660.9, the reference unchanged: 3.0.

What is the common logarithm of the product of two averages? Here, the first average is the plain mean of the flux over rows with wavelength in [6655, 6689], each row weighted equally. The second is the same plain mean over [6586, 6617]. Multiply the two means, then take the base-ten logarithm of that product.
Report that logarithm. 2.287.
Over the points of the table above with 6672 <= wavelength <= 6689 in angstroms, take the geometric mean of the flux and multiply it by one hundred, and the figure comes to 1457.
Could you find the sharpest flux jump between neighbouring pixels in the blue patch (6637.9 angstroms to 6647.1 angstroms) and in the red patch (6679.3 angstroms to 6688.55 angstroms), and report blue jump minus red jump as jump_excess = 0.2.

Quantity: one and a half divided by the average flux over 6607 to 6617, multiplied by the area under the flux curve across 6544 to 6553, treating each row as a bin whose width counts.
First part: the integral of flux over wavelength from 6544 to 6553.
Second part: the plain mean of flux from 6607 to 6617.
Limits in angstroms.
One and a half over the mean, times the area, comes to 11.4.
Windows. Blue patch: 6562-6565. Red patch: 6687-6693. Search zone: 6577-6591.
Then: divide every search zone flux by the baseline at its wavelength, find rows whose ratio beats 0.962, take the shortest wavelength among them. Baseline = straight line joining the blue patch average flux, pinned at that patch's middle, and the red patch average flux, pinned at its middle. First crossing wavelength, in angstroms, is 6583.88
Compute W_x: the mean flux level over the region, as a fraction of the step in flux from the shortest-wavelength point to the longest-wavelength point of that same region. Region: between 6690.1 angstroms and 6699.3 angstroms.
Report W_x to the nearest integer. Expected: -28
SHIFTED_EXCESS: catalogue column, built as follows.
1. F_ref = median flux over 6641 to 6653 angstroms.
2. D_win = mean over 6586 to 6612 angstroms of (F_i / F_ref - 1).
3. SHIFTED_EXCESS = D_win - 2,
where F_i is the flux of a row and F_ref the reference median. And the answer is -1.98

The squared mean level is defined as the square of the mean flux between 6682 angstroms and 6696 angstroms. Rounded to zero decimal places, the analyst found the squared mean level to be 207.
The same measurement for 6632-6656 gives 176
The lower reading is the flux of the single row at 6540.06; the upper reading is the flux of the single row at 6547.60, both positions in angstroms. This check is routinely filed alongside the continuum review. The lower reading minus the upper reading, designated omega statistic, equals 1.7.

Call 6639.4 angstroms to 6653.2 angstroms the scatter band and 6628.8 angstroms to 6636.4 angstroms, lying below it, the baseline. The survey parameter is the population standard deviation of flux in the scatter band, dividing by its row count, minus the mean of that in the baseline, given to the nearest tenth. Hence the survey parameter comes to -12.5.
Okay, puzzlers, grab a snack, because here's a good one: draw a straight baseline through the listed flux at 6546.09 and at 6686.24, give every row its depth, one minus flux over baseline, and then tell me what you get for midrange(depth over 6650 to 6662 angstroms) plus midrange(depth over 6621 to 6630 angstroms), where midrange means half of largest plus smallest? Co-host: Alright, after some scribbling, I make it -0.04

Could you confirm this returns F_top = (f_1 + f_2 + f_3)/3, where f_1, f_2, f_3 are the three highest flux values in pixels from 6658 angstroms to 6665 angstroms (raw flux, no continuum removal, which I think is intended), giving 14.4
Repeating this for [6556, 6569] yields 15.0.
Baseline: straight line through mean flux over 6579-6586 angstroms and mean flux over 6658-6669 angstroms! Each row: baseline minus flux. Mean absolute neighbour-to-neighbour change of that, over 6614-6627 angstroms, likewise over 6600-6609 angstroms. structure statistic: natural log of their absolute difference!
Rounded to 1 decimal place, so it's -1.7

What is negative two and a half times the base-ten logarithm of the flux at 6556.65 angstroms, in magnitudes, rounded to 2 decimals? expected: -2.73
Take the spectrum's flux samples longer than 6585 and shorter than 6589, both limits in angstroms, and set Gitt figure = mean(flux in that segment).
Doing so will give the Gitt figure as 13.5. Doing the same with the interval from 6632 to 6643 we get 13.2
